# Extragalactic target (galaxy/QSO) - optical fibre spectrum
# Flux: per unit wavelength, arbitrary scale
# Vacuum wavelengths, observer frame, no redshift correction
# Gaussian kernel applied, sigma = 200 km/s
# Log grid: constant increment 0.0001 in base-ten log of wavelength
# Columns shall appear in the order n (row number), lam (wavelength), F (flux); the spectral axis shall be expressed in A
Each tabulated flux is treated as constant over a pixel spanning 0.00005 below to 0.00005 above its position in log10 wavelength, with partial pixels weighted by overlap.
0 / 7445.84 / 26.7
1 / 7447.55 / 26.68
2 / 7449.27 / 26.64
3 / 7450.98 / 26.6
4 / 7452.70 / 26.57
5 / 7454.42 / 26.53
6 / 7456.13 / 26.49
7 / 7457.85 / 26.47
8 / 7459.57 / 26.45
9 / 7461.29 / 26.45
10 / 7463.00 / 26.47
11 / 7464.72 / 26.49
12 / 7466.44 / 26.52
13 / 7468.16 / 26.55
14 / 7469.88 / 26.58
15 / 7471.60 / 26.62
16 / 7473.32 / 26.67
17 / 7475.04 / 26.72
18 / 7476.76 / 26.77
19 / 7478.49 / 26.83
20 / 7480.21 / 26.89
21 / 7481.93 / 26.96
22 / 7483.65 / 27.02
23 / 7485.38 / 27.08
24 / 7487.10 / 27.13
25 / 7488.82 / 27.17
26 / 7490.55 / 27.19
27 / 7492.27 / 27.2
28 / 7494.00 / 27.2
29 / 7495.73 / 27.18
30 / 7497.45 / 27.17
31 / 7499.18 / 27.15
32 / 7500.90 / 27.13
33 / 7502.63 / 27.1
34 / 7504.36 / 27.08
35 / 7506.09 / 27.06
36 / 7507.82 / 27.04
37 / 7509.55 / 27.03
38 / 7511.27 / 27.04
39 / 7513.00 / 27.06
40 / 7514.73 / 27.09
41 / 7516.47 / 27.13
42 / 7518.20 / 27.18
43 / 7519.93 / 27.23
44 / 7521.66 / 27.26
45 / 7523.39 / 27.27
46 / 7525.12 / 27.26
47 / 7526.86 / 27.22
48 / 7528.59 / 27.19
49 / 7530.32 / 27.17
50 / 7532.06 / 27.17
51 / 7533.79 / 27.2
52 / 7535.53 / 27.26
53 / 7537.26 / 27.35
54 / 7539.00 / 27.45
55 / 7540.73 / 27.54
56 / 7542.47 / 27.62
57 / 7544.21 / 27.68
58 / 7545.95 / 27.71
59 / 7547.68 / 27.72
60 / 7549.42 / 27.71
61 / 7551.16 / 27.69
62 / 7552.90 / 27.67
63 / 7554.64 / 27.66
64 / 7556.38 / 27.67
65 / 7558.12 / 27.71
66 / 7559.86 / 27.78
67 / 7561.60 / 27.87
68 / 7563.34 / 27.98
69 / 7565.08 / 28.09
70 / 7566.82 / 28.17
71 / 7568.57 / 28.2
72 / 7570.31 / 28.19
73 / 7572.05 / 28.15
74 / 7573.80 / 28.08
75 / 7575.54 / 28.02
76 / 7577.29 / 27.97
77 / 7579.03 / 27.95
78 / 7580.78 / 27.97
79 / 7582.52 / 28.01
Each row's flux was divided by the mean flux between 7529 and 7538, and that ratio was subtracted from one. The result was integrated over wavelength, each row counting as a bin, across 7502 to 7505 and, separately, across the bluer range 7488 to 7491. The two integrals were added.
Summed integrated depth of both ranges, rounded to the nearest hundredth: 0.02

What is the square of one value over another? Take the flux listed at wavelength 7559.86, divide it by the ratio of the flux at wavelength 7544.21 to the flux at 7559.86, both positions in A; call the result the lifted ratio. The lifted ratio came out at 27.9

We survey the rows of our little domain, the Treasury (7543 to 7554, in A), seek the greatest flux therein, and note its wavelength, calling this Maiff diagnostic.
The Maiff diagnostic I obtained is 7547.68 A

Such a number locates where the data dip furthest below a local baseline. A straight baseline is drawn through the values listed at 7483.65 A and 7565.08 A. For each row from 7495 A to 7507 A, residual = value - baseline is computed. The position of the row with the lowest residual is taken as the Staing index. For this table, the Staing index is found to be 7506.09 A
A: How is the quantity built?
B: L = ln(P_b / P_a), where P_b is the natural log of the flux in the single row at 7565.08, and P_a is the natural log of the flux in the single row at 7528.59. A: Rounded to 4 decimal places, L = 0.0098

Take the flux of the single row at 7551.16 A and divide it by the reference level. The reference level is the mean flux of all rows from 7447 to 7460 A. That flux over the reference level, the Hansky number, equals 1.04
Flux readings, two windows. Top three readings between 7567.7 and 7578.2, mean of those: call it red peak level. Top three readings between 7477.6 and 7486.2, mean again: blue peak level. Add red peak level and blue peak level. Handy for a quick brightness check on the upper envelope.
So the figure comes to 55.2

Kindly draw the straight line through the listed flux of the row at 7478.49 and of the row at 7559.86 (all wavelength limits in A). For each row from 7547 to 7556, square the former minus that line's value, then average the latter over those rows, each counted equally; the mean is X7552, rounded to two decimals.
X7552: 0.00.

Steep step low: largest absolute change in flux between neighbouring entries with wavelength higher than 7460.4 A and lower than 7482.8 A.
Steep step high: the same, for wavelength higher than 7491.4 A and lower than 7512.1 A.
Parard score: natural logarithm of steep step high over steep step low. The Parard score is -0.8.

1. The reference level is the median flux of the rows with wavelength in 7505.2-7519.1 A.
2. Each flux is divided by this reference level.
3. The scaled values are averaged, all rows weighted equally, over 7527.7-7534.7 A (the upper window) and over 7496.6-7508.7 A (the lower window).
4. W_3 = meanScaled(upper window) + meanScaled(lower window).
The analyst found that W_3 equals 2.006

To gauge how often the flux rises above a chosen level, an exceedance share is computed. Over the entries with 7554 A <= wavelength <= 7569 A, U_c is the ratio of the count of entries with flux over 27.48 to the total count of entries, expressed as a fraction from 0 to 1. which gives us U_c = 1.00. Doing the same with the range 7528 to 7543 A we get 0.22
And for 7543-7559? 1.00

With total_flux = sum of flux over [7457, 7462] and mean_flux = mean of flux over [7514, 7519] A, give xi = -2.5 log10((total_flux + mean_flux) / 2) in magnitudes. -4.32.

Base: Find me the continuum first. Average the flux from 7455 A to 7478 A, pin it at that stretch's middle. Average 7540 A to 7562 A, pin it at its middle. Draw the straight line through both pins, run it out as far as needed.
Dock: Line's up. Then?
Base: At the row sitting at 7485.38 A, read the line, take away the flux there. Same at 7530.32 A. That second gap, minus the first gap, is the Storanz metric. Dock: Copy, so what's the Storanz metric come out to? 0.51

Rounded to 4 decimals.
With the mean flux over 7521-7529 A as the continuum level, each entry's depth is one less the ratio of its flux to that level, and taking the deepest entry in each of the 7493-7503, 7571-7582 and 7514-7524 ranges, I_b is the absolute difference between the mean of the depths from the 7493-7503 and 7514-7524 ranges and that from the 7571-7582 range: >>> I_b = 0.0314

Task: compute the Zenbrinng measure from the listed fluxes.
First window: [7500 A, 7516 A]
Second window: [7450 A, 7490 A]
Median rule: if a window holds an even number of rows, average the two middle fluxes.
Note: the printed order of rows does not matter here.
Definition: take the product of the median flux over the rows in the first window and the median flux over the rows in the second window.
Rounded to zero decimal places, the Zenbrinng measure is 720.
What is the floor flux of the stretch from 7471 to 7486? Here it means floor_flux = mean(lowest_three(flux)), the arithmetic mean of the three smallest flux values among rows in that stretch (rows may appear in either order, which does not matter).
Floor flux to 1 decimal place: 26.7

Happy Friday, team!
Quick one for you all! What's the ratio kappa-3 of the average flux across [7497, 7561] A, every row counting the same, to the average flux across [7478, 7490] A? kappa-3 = 1.01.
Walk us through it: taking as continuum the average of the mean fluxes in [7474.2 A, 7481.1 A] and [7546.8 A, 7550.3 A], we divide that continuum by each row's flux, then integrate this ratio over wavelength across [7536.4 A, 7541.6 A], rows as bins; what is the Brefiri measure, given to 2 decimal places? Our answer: 5.17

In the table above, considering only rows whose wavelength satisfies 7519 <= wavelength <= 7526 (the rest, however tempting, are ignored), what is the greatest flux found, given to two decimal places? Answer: 27.27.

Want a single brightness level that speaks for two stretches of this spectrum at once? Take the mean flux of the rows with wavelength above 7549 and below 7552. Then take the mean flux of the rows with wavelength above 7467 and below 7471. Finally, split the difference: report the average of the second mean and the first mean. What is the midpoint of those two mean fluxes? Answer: 27.1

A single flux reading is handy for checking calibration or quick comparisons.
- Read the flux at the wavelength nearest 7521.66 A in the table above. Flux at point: 27.26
